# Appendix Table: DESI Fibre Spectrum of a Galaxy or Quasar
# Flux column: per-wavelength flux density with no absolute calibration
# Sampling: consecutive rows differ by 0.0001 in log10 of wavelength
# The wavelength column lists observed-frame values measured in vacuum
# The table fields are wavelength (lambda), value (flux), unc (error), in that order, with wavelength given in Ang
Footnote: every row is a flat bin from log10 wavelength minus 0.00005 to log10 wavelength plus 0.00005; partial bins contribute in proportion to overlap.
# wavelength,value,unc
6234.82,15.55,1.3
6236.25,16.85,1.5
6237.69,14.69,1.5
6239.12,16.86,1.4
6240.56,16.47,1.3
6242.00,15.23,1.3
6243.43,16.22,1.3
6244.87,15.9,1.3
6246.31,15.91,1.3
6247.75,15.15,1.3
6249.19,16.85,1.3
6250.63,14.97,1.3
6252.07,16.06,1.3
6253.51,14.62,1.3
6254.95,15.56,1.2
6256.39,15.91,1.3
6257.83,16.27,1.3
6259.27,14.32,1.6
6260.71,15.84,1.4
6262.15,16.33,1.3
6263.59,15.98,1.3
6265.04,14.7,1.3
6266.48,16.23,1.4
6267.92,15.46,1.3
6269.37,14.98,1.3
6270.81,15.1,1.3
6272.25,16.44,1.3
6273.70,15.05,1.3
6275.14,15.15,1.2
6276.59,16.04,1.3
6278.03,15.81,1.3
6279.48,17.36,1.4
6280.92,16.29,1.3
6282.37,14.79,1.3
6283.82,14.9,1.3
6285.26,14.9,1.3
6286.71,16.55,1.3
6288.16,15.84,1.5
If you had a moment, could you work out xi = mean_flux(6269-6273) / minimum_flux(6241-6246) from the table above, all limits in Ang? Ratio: 1.02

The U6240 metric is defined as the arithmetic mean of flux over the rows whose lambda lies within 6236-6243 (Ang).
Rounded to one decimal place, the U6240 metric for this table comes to 16.0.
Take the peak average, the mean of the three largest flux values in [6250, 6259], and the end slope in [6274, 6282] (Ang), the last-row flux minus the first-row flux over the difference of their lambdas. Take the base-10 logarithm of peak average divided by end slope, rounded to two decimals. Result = 1.91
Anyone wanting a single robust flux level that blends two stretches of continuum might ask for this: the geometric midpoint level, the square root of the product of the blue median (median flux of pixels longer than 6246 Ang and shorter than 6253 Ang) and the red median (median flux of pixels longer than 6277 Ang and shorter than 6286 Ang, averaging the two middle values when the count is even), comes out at 15.63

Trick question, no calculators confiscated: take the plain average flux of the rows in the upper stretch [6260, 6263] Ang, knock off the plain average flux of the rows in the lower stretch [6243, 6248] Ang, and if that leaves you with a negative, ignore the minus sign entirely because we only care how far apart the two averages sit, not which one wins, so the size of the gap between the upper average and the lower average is 0.29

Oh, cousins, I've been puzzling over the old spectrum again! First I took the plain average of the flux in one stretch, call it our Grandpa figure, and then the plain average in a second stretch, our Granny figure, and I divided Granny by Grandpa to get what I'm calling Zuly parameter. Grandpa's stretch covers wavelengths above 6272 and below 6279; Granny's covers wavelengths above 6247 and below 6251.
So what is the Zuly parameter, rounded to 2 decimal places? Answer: 1.00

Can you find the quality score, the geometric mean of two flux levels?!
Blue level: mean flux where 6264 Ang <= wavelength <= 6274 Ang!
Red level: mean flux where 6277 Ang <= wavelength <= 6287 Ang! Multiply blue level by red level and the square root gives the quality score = 15.6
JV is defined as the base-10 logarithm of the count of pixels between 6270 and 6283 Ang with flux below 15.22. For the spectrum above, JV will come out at 0.60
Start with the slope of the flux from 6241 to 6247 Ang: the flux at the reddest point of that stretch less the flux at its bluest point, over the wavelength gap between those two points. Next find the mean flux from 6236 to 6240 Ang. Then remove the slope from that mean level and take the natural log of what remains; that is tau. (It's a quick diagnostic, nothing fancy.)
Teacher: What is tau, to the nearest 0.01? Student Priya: 2.77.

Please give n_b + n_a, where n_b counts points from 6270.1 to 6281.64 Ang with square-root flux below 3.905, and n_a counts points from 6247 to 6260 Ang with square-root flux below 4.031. 10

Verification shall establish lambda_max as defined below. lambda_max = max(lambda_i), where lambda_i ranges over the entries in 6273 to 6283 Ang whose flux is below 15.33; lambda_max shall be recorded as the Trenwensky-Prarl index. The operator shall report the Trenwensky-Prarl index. 6282.37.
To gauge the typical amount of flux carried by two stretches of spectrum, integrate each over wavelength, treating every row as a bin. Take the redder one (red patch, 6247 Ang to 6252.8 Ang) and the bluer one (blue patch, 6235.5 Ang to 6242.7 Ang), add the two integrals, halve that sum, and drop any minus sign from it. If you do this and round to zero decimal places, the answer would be 103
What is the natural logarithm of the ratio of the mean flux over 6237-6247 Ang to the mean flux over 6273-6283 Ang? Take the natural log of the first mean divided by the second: 0.007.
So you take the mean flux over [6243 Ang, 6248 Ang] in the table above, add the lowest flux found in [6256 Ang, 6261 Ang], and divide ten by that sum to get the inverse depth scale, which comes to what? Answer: 0.332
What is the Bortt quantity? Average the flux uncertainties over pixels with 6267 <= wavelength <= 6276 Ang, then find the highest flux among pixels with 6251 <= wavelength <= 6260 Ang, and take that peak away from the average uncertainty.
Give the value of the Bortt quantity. -15.0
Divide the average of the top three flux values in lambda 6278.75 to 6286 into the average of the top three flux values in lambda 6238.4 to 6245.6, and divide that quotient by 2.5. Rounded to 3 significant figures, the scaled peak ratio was 0.408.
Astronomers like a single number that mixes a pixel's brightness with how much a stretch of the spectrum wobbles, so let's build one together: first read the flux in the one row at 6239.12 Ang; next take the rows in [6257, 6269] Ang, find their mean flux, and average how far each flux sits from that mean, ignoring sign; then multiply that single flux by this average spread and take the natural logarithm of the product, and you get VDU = 2.33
